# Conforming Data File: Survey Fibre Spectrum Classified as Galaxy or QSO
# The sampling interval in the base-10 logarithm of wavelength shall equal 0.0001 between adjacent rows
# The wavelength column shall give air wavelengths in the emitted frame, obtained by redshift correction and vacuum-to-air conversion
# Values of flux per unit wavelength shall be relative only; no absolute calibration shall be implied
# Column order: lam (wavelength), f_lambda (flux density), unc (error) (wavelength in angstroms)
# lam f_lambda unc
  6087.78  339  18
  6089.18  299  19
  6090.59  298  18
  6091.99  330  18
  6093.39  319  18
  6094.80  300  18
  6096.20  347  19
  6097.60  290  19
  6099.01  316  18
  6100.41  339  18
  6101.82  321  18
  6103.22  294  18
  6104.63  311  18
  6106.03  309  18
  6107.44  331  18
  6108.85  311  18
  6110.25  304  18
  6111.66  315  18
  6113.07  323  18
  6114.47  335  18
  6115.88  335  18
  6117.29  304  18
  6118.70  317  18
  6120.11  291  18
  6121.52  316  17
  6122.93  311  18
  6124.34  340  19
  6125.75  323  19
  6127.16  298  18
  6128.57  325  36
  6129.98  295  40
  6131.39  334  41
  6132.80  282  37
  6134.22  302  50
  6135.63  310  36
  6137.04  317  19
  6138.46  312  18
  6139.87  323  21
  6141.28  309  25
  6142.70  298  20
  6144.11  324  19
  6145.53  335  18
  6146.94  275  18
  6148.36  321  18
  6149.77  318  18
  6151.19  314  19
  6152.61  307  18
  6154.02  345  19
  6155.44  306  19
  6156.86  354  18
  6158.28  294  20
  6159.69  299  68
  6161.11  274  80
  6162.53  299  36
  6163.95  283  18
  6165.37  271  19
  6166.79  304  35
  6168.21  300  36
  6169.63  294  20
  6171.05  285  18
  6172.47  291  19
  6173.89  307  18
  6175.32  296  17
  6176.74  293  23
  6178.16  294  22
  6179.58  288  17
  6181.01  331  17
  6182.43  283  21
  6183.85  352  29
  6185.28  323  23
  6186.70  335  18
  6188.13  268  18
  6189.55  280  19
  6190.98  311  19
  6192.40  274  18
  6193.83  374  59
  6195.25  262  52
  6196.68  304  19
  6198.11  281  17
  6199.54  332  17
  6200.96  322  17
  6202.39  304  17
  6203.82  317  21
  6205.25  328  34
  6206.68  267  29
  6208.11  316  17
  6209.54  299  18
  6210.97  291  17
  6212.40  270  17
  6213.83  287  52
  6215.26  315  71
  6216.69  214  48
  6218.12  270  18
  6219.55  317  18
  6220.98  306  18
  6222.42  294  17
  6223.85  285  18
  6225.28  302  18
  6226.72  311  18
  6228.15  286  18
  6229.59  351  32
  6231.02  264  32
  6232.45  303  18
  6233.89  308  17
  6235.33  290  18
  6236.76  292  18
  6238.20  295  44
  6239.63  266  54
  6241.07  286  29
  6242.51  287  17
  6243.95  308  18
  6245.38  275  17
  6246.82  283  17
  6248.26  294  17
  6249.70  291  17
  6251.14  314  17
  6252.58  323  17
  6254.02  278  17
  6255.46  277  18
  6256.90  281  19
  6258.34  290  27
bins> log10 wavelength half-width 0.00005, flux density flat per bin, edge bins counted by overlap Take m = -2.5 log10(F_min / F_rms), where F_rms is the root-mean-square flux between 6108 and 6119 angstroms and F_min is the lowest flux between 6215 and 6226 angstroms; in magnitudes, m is 0.43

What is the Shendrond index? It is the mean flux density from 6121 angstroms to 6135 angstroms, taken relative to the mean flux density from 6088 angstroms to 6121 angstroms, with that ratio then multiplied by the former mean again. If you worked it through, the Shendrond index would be 310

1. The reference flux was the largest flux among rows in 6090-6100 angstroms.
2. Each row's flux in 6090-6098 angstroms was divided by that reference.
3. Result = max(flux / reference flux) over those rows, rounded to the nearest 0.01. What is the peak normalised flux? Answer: 1.00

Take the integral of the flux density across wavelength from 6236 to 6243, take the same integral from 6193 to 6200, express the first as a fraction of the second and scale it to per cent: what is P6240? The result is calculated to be 92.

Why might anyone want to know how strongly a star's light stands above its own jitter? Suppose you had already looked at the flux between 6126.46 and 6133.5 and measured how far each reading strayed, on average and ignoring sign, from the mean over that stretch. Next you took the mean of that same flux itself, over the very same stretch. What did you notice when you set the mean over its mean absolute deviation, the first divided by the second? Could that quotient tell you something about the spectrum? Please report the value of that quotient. 17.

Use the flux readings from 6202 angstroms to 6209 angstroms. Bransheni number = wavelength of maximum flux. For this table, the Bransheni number 6205.25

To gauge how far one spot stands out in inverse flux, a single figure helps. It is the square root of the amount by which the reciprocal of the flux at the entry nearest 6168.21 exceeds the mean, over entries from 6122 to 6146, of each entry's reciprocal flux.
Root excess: 0.012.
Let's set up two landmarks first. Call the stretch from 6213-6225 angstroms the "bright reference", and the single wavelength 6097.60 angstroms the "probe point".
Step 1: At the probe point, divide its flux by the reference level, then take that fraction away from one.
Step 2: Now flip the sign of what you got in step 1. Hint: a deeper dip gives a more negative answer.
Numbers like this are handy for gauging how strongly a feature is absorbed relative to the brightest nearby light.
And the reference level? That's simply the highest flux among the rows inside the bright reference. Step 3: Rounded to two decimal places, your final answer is -0.09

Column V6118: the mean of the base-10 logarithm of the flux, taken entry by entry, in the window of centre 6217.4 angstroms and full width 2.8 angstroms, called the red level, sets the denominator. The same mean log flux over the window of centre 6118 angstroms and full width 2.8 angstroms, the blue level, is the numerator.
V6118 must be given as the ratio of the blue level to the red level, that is 1.05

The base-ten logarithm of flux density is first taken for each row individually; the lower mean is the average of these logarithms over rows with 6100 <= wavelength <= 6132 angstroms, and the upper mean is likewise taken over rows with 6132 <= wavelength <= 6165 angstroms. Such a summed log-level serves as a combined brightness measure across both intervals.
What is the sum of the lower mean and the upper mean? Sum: 4.99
